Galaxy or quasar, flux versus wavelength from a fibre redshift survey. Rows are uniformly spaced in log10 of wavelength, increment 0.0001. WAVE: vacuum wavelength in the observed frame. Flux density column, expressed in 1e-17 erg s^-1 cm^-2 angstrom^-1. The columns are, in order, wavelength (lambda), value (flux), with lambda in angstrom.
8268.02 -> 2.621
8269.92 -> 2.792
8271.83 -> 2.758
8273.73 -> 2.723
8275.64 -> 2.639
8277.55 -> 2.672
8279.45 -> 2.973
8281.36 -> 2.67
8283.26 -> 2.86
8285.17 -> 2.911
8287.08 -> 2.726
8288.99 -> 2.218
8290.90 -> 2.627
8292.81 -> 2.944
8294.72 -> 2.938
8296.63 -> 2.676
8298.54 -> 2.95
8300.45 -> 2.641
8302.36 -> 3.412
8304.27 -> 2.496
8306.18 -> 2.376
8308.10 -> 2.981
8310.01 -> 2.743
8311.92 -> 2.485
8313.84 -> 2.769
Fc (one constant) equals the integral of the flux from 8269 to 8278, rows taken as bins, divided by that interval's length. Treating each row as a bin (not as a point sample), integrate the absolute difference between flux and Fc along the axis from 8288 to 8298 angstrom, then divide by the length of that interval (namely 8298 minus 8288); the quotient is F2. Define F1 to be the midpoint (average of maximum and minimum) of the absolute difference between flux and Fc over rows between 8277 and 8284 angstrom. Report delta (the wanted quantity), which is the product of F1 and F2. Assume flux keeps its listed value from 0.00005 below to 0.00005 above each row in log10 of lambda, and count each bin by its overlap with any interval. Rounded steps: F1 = 0.15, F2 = 0.22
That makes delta 0.03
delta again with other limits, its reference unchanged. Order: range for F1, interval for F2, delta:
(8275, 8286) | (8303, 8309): 0.04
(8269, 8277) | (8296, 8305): 0.01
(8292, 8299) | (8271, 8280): 0.01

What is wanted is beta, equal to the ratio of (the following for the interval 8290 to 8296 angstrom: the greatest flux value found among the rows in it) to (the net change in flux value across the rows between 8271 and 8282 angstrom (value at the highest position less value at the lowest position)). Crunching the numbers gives -33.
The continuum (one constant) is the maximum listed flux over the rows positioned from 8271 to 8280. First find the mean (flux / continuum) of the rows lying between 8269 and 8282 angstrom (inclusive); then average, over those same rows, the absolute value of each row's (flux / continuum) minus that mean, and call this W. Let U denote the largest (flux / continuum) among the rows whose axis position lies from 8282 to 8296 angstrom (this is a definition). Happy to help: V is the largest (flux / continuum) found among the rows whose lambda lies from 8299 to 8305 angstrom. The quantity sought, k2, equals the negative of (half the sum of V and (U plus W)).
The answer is -1.08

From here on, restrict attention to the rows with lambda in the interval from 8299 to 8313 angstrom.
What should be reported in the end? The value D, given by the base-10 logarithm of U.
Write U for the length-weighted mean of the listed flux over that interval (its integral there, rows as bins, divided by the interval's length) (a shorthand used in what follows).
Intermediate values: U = 2.74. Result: 0.438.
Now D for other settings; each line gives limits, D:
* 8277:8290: 0.435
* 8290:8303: 0.458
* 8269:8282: 0.439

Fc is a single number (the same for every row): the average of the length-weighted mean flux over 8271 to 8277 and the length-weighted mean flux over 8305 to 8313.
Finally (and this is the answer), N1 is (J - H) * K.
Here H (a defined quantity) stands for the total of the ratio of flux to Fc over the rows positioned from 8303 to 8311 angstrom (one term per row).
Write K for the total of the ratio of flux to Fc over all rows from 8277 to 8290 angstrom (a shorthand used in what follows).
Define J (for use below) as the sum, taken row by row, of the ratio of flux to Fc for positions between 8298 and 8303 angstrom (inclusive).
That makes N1 -4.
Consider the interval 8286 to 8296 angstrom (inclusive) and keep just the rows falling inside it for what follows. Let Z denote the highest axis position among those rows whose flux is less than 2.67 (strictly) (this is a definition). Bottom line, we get 8290.90 angstrom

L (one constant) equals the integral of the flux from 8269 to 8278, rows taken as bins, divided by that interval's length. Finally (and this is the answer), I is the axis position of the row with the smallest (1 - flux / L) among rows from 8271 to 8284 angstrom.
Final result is 8279.45 angstrom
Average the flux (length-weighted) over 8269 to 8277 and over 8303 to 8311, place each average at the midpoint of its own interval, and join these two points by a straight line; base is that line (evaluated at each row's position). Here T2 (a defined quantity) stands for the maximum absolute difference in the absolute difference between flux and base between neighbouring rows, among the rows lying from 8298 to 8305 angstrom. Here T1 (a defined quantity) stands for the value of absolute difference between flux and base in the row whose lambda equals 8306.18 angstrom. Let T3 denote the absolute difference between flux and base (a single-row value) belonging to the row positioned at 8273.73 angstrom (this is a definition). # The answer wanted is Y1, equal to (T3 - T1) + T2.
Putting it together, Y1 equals 0.4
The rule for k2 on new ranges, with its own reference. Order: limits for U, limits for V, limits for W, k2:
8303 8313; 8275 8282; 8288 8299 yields -1.04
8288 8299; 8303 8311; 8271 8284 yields -1.01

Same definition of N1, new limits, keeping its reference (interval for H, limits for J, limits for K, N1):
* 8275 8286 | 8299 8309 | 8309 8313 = -2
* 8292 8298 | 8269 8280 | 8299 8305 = 10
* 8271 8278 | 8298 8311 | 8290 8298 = 14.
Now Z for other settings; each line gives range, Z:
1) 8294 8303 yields 8300.45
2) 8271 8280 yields 8275.64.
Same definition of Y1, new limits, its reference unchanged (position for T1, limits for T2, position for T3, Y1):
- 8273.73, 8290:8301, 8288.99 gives 0.7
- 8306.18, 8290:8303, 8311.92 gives 0.6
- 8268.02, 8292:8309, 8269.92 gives 0.6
